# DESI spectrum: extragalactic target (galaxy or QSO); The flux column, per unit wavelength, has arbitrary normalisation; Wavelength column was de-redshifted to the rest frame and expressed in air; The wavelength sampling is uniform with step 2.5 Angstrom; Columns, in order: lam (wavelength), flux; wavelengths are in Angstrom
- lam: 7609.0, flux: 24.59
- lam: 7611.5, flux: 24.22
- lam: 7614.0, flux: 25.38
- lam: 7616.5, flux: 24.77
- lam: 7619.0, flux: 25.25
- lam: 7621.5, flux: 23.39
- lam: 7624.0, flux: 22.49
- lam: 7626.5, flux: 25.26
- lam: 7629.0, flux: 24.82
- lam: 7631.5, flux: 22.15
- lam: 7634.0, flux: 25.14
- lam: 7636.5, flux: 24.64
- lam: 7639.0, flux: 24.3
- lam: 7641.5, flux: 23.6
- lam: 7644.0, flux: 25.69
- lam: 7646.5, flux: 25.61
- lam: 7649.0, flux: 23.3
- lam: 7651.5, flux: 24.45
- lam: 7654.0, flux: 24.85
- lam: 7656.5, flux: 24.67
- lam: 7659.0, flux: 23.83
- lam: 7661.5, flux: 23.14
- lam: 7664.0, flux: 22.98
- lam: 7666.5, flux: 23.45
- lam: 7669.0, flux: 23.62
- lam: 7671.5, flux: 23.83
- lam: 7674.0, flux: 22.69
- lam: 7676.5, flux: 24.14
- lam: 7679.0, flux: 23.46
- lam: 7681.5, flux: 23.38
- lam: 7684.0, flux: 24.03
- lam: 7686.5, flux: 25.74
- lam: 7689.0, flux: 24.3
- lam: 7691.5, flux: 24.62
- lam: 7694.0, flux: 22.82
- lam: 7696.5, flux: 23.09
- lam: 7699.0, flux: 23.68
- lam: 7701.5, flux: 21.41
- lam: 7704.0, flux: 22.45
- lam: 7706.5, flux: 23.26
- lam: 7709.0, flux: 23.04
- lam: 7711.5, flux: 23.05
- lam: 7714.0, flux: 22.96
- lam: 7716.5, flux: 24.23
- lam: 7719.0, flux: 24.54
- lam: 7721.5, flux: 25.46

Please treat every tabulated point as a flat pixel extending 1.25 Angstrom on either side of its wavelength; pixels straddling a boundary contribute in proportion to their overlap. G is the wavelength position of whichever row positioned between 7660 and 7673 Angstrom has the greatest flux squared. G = 7671.5 Angstrom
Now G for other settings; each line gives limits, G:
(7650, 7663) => 7654.0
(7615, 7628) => 7626.5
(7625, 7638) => 7626.5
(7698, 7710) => 7699.0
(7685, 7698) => 7686.5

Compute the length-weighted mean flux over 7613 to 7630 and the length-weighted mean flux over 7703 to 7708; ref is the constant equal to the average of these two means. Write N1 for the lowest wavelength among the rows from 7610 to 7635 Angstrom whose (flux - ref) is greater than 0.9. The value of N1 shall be 7614.0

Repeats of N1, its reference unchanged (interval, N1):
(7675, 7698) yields 7686.5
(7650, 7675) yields 7654.0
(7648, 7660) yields 7654.0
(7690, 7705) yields 7691.5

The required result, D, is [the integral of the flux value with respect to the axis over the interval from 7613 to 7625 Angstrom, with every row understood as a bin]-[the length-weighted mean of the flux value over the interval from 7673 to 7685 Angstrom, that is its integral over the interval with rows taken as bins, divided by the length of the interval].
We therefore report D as 268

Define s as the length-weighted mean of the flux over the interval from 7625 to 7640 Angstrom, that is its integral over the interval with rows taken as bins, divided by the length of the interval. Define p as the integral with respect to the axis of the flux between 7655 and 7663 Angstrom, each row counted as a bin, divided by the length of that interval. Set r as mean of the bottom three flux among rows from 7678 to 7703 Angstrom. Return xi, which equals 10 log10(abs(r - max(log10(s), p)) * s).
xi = 15.5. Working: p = 23.9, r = 22.4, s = 24.35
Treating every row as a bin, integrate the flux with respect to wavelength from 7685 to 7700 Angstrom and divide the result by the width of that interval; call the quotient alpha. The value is 24.05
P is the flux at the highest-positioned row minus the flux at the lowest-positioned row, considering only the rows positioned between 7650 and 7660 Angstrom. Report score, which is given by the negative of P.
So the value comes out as 0.6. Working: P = -0.62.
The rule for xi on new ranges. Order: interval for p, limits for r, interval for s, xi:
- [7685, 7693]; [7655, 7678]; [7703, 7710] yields 16.3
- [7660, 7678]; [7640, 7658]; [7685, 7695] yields 9.6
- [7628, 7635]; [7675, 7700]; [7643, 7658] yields 13.3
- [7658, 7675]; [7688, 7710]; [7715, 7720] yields 14.4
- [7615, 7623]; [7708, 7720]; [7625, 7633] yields 15.3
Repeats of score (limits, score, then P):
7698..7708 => 0.4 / -0.42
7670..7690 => -0.5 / 0.47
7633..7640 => 0.8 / -0.84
